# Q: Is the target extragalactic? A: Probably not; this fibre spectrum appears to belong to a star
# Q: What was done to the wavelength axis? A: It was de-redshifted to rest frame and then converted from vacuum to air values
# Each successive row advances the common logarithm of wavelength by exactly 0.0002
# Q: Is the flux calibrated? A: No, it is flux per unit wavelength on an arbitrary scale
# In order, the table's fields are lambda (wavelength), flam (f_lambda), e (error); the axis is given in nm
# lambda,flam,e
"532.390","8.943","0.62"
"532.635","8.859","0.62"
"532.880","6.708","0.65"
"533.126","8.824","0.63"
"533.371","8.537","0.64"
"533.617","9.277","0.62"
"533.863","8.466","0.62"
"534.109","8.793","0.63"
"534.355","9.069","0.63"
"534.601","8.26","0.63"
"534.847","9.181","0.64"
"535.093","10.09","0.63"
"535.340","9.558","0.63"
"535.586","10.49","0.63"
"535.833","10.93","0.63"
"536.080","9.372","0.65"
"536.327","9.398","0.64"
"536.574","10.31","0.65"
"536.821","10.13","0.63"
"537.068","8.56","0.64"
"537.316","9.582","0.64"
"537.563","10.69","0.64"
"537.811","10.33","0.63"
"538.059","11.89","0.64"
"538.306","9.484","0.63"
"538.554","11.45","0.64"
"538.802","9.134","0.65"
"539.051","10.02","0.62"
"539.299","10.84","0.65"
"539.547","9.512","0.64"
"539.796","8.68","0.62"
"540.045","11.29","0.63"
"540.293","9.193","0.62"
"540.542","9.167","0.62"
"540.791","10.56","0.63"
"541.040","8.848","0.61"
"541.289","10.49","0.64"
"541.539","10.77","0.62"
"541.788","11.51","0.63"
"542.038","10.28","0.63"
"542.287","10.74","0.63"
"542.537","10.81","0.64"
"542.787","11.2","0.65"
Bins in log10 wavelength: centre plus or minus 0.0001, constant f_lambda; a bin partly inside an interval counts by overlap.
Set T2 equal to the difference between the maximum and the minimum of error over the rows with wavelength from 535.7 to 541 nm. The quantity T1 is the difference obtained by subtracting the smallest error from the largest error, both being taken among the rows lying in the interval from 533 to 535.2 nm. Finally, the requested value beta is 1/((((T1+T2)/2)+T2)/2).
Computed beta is 36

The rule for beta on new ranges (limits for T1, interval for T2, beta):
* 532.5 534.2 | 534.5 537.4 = 44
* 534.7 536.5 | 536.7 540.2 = 36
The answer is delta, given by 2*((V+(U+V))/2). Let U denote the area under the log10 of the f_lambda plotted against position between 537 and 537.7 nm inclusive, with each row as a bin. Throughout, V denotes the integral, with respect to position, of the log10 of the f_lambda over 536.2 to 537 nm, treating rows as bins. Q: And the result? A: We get 2.28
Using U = 0.689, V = 0.795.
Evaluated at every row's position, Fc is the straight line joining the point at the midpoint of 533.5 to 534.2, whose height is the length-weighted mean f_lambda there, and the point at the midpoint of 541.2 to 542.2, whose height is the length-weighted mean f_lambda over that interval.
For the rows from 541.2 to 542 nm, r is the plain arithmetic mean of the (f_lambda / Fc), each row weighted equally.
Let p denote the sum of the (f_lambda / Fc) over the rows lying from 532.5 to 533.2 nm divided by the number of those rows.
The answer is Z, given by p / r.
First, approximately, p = 0.95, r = 1.02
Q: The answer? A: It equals 0.93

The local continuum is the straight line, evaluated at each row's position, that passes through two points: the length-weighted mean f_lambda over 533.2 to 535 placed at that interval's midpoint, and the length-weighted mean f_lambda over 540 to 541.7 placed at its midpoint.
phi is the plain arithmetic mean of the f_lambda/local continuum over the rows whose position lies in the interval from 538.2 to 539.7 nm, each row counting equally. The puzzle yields 1.041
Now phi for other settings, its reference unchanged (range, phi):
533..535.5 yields 1.018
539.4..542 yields 1.001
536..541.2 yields 1.033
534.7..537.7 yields 1.072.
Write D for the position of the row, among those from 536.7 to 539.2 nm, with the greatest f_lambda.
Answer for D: 538.059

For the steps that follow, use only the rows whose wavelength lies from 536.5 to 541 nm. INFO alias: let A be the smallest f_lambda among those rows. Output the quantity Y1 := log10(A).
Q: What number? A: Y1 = 0.932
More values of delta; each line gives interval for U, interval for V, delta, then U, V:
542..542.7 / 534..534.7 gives 2.04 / 0.720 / 0.658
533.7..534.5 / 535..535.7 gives 2.16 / 0.755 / 0.701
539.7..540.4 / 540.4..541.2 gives 2.26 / 0.692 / 0.784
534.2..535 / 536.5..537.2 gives 2.13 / 0.759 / 0.687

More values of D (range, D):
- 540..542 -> 541.788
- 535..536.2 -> 535.833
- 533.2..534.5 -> 533.617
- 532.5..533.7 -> 533.617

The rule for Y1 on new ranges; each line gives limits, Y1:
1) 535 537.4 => 0.932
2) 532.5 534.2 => 0.827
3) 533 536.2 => 0.917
